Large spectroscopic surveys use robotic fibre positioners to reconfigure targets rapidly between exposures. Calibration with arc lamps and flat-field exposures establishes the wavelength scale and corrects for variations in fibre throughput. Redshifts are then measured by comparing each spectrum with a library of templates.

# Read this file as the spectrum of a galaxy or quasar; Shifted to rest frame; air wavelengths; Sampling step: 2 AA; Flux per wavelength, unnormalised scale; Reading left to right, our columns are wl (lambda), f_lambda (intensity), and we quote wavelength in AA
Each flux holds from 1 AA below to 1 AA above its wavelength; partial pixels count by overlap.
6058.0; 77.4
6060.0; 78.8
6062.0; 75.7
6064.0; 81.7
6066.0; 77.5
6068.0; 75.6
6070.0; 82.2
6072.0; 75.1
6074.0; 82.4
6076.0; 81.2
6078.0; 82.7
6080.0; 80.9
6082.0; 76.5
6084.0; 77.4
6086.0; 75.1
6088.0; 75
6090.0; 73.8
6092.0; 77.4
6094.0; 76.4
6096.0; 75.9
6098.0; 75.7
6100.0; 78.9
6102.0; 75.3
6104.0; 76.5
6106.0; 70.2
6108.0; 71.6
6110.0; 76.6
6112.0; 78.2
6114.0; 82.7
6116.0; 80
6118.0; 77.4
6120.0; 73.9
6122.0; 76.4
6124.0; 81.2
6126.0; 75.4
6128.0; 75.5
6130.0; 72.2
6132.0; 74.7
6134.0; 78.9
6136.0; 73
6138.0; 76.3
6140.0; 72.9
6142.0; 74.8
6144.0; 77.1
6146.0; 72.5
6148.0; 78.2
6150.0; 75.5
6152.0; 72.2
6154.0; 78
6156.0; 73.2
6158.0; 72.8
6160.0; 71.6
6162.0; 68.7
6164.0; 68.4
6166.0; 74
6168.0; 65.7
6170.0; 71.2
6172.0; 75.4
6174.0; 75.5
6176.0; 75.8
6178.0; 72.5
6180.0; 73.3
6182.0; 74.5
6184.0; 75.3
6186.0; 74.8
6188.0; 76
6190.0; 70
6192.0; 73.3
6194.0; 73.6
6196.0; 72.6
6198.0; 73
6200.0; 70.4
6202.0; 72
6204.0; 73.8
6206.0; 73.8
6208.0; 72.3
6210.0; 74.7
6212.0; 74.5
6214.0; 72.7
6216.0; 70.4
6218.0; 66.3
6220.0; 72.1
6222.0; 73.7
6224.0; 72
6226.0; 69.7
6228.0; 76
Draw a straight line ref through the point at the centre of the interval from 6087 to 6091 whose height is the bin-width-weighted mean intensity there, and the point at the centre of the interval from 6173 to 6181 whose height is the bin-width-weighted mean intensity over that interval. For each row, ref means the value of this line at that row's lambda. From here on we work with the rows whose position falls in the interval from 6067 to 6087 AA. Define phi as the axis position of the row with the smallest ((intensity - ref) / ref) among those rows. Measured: 6072.0 AA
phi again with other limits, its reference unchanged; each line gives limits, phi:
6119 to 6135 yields 6130.0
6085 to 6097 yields 6090.0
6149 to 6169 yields 6168.0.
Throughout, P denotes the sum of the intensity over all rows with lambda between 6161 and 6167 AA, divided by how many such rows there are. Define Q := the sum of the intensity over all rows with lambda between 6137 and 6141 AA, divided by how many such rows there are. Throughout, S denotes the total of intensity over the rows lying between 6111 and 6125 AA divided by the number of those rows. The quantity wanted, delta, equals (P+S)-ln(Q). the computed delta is 145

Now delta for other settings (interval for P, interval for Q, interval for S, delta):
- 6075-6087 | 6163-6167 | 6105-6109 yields 146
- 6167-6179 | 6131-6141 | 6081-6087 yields 145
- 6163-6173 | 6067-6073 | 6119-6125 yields 144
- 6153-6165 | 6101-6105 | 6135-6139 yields 142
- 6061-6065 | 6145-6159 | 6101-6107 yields 148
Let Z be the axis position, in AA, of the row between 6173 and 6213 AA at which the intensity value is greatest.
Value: 6188.0 AA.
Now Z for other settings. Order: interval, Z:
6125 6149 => 6134.0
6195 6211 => 6210.0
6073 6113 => 6078.0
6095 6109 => 6100.0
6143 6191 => 6148.0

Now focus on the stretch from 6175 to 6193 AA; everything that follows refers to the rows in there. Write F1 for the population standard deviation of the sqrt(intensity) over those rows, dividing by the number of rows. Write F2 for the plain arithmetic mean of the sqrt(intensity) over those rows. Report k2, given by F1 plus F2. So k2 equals 8.70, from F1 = 0.105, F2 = 8.60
